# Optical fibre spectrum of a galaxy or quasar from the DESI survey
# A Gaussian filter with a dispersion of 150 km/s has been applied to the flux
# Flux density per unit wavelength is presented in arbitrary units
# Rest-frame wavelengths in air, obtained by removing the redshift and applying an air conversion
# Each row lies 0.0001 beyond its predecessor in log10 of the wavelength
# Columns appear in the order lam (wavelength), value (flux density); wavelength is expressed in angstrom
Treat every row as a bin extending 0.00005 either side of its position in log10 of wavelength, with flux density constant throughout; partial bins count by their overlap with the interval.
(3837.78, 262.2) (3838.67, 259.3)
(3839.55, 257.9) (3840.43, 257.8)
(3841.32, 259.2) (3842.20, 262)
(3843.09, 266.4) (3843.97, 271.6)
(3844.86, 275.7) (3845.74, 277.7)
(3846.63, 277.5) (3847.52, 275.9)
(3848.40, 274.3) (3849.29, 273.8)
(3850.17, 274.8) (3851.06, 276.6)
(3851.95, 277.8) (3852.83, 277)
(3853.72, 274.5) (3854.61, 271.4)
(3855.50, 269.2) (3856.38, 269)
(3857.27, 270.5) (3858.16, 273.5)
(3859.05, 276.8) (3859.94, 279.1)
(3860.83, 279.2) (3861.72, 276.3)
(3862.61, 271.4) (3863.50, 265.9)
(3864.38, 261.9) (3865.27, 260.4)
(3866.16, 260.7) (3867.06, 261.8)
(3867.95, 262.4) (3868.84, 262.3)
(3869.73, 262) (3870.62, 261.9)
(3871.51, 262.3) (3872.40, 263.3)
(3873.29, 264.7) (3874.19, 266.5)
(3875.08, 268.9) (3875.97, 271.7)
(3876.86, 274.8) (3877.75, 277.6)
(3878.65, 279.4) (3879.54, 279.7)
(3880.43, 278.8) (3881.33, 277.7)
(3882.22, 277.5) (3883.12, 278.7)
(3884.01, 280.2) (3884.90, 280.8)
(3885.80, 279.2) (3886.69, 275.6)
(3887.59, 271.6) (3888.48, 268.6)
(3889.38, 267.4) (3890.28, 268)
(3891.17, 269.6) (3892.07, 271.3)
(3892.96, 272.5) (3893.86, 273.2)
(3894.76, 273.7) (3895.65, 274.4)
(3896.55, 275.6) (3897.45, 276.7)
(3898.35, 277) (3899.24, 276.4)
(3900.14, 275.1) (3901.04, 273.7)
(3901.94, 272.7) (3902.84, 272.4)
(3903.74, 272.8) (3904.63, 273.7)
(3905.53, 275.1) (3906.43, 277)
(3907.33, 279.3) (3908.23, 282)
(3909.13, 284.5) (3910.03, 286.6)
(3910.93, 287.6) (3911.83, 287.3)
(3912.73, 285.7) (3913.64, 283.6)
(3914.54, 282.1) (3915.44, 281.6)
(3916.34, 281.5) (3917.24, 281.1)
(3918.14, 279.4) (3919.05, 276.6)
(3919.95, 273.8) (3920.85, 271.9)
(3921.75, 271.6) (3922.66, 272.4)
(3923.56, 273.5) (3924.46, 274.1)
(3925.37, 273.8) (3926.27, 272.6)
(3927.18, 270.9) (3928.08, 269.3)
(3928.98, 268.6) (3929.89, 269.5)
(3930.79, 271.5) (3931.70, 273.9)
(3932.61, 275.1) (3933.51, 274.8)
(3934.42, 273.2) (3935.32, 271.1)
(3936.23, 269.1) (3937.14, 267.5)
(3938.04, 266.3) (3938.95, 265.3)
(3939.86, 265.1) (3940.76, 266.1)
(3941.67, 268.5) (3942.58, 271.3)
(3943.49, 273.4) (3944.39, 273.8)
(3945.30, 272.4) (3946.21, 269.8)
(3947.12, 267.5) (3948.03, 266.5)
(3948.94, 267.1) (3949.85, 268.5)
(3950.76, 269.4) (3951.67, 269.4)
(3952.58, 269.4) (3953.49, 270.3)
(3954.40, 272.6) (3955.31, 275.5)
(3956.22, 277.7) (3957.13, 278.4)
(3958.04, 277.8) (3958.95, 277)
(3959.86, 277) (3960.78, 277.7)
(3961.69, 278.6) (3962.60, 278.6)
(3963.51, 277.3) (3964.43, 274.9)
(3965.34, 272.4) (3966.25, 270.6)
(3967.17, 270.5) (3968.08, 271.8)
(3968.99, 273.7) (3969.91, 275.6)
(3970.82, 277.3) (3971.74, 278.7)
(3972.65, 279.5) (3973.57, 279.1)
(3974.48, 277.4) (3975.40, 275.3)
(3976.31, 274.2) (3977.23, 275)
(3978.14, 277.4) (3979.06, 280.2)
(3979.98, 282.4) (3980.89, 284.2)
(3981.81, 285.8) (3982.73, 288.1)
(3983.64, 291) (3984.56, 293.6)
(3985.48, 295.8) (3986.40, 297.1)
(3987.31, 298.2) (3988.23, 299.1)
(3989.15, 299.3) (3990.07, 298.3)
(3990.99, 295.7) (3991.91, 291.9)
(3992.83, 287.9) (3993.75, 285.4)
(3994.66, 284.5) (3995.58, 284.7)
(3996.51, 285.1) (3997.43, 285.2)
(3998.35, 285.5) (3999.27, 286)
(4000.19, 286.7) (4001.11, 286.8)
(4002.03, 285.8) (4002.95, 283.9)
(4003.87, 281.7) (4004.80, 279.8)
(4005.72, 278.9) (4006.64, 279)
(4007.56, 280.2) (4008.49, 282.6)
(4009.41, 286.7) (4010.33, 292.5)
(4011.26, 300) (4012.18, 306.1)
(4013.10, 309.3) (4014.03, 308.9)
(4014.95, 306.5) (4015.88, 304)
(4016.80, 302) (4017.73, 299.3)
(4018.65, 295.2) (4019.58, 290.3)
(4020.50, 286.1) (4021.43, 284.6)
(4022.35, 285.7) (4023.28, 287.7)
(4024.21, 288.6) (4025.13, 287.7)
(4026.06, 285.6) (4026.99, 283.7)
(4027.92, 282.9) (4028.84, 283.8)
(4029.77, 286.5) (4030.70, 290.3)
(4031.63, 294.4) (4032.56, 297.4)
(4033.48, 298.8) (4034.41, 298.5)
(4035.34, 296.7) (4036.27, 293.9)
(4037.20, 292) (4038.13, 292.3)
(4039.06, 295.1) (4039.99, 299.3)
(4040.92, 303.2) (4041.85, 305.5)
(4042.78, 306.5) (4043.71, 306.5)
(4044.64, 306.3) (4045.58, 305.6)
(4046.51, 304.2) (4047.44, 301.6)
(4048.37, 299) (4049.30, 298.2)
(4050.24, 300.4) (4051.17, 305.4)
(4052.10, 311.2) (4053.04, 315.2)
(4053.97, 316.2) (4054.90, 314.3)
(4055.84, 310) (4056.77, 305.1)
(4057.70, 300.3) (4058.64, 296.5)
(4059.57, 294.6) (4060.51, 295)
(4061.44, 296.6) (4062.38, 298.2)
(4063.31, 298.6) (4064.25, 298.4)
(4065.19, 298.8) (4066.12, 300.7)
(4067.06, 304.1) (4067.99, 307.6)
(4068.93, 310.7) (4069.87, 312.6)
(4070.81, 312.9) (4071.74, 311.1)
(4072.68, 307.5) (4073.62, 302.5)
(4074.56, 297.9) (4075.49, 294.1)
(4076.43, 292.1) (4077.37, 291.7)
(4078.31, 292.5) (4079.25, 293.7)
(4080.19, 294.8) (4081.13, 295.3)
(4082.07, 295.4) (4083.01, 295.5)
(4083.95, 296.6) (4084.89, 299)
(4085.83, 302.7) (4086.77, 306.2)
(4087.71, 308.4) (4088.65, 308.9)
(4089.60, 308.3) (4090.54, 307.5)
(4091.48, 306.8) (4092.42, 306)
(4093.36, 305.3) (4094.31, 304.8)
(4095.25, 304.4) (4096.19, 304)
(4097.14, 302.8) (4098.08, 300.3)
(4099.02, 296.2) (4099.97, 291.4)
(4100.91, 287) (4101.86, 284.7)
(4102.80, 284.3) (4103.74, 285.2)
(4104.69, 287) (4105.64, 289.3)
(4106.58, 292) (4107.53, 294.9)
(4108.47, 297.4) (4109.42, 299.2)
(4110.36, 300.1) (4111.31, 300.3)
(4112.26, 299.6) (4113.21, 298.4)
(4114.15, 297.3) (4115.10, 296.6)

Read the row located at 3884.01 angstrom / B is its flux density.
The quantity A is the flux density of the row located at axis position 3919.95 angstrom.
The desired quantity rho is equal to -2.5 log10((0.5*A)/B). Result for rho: 0.78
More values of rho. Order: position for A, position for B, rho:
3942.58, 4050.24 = 0.86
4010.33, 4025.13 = 0.73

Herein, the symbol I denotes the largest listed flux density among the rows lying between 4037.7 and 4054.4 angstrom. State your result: 316.2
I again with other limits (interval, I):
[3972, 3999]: 299.3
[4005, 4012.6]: 306.1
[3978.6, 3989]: 299.1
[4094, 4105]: 304.8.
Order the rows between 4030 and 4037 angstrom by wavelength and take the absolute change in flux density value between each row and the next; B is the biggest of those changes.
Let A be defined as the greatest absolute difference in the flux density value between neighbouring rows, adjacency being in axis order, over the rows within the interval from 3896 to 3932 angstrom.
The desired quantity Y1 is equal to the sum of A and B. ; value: 6.9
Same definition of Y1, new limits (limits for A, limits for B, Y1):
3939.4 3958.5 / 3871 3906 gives 6.9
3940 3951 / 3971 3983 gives 5.6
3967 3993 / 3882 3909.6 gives 8.0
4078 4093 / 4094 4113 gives 8.5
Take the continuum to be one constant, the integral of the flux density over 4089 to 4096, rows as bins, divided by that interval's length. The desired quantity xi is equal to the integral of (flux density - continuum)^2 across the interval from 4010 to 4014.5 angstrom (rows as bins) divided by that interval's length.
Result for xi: 44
